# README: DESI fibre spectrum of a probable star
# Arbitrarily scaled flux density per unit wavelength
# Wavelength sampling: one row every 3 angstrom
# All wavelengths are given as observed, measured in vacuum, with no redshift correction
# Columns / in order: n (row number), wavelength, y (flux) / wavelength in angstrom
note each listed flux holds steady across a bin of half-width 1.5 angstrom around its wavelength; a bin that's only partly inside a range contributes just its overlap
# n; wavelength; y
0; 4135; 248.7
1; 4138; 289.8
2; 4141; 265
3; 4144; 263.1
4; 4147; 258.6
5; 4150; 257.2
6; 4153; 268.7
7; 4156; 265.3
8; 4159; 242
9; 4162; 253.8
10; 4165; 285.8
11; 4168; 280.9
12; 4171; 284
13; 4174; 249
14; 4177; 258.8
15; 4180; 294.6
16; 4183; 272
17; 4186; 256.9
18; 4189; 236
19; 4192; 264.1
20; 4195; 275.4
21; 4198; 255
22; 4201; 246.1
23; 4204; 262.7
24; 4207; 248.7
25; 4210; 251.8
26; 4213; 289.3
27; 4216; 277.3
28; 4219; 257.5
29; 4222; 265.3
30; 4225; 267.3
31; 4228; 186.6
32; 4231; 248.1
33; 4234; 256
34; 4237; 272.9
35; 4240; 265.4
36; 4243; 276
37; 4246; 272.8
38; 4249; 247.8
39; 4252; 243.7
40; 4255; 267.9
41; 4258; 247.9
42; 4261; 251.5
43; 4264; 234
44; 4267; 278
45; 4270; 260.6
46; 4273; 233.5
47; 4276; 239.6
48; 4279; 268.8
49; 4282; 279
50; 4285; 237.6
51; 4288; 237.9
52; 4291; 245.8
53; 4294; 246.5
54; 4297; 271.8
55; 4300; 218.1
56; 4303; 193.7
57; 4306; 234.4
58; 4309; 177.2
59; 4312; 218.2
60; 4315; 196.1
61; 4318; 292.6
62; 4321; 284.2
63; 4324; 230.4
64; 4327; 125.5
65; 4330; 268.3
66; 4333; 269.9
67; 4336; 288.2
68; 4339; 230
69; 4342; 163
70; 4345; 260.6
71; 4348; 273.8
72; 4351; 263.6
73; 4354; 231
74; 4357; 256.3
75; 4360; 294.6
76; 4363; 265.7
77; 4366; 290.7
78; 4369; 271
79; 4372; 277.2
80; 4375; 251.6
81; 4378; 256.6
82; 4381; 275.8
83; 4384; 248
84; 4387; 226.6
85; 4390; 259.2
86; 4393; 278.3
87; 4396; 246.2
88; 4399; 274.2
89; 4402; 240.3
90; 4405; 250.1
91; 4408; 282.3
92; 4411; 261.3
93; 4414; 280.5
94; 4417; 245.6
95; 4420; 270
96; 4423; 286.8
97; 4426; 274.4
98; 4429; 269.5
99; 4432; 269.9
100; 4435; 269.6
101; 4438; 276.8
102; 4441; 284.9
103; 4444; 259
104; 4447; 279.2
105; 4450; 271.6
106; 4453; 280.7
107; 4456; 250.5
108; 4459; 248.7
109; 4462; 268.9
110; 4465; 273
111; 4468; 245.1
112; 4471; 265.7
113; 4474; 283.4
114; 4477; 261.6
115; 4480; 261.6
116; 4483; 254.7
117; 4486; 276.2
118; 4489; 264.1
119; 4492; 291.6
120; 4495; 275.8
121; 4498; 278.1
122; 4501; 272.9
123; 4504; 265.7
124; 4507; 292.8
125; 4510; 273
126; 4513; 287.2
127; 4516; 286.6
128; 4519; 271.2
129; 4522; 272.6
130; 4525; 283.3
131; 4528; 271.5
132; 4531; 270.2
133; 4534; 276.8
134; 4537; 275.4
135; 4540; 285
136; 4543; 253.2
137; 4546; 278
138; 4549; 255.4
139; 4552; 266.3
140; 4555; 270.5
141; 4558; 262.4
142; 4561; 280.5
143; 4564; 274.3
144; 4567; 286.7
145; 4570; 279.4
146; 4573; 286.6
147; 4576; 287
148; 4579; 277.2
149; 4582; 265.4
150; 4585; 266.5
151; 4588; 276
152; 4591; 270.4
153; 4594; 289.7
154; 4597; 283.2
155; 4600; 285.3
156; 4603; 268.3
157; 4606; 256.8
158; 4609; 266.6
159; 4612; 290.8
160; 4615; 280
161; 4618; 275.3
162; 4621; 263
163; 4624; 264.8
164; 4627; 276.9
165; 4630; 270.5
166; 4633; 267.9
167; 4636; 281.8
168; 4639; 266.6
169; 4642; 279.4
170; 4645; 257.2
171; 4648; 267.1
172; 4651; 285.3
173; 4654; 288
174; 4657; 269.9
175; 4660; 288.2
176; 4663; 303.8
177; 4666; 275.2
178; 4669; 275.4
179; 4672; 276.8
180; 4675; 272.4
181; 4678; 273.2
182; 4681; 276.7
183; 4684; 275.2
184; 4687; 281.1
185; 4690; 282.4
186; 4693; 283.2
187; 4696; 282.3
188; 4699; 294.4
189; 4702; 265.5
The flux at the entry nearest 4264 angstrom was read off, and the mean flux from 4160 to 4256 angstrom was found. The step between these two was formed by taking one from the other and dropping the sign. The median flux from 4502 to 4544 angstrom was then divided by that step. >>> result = 10.0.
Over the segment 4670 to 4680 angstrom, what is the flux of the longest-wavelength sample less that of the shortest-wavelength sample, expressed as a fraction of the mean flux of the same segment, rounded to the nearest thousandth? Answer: -0.013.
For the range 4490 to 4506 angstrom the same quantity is -0.094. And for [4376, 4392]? 0.010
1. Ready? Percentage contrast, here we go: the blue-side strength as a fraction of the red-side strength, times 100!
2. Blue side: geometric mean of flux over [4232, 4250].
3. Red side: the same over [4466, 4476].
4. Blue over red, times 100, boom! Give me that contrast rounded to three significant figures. 100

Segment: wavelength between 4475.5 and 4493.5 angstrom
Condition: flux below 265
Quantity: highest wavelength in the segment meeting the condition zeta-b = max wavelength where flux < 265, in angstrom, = 4489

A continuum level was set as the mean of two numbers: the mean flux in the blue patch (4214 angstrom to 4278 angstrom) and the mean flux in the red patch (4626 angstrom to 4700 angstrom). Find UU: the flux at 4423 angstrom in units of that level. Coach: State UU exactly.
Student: 1.08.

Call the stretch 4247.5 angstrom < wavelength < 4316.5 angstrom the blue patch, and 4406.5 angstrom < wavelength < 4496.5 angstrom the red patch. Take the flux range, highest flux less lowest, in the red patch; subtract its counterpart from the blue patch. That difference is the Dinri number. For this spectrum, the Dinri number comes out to -55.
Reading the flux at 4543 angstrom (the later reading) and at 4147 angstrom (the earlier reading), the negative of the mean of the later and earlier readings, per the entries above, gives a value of -256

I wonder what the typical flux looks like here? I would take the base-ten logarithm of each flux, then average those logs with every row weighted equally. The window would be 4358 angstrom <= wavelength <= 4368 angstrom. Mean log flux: 2.45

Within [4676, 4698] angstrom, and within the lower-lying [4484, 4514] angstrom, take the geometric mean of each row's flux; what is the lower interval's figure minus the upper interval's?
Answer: -2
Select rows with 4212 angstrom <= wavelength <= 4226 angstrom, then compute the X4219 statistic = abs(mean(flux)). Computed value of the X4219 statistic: 271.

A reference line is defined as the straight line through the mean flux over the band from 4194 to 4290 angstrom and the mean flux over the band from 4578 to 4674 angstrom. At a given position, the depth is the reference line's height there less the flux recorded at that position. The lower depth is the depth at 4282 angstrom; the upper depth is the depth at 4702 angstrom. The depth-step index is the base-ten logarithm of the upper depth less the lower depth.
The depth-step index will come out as 1.5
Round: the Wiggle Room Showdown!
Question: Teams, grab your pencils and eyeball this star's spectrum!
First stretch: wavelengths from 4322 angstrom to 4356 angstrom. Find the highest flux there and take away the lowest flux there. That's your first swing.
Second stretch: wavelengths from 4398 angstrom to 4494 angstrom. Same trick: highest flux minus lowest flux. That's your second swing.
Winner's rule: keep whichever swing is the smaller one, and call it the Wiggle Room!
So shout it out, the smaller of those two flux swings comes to 51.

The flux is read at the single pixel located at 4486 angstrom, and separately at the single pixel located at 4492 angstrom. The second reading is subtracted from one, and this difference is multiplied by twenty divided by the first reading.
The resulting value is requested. -21.0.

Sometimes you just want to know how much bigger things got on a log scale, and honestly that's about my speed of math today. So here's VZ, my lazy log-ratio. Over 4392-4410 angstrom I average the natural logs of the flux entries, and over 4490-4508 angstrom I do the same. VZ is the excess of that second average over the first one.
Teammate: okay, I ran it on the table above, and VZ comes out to 0.07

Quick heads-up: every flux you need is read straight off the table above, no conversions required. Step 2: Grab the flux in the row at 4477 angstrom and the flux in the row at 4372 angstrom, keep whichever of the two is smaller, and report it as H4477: 262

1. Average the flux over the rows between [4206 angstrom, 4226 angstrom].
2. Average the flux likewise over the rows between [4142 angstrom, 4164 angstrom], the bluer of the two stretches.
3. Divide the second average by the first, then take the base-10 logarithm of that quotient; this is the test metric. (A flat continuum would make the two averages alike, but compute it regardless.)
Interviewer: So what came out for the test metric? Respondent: -0.011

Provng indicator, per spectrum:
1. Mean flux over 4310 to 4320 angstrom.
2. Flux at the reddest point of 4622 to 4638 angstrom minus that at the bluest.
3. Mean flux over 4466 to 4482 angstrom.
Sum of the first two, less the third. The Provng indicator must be -11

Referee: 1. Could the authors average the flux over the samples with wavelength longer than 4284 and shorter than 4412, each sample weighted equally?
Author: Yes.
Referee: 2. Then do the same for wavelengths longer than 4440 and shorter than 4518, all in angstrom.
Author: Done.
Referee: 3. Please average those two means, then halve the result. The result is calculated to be 129.8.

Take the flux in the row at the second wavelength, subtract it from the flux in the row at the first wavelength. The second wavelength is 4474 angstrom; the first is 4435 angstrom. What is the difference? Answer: -14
